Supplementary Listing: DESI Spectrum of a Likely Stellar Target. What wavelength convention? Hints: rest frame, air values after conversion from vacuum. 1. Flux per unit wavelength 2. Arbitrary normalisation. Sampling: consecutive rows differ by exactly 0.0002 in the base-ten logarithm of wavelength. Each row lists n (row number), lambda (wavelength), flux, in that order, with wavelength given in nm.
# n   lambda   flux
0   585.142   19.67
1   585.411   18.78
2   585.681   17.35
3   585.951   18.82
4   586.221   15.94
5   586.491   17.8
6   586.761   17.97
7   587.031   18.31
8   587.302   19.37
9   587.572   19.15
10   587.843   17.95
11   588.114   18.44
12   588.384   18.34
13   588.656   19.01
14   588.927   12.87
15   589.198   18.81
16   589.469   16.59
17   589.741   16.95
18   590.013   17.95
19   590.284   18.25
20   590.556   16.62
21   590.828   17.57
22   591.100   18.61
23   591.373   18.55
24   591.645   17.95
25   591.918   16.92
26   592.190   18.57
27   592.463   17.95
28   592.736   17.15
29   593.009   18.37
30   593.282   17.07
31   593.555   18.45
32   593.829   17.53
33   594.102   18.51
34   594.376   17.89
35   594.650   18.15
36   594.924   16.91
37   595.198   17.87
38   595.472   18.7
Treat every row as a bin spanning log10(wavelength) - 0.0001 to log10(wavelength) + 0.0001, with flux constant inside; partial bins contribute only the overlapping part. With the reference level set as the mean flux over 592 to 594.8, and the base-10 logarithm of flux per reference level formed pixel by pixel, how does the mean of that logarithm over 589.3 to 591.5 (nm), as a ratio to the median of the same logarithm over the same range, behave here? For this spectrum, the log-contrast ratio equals 1.7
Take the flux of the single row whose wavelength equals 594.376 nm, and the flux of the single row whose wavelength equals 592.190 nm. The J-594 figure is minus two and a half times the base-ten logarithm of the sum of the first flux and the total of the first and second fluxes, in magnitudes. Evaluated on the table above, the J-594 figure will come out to -4.34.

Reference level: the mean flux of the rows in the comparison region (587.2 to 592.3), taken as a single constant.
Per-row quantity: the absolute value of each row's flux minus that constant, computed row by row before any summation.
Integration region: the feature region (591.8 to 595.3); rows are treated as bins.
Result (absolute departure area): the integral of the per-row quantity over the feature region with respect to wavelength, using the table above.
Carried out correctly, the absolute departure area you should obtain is 1.8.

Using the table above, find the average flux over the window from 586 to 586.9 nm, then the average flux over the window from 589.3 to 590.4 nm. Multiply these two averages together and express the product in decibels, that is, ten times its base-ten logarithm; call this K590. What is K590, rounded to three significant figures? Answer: 24.8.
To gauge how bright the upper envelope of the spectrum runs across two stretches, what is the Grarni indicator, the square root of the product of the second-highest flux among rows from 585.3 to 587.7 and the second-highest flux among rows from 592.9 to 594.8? 18.8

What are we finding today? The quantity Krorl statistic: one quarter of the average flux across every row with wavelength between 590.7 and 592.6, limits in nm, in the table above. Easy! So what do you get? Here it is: 4.504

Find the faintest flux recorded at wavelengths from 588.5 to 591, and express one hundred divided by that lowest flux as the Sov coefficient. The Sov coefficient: 7.8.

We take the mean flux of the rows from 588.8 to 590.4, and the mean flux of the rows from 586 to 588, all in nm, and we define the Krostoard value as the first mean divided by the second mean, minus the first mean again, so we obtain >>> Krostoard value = -16.0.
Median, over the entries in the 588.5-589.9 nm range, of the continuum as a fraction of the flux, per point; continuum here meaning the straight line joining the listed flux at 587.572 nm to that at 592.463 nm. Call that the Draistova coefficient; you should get 1.10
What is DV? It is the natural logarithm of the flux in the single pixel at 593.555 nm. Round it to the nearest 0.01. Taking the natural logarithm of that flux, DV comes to 2.92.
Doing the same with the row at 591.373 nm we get 2.92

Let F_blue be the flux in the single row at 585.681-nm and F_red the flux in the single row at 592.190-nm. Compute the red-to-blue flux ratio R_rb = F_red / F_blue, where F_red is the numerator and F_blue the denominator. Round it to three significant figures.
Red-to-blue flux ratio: 1.07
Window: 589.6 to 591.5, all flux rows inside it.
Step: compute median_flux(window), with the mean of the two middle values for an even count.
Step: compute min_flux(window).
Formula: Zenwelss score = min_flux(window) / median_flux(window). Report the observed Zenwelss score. 0.93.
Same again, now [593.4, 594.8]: 0.97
